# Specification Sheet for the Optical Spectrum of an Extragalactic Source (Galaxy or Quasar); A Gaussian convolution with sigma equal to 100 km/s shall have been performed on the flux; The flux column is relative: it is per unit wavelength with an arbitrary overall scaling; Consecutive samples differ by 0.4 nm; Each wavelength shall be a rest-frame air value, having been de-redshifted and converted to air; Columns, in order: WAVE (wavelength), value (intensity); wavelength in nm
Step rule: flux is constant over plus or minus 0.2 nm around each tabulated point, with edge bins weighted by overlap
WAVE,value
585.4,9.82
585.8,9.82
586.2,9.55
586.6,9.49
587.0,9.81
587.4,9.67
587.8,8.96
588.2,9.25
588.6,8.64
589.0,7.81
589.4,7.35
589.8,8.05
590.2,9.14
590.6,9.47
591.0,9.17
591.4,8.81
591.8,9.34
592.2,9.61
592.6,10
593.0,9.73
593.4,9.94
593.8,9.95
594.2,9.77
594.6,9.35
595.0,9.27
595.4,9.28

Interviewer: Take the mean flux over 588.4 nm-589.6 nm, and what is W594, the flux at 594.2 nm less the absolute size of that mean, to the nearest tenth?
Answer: 1.8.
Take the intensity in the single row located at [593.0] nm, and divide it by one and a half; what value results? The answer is 6.5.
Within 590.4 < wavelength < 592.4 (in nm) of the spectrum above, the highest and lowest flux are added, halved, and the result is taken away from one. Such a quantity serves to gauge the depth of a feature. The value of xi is -8.21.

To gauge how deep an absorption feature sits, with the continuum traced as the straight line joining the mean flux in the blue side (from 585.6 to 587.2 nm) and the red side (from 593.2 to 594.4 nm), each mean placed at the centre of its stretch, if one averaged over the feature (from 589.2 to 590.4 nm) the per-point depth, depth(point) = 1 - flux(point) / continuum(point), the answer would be 0.16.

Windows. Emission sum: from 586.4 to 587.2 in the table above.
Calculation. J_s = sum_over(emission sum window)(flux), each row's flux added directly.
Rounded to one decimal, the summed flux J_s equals 19.3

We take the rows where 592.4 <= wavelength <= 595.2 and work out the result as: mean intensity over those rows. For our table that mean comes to 9.7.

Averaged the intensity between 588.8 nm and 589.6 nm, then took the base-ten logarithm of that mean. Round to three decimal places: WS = 0.880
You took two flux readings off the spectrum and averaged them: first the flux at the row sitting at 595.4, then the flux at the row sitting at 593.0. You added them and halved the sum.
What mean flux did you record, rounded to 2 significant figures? 9.5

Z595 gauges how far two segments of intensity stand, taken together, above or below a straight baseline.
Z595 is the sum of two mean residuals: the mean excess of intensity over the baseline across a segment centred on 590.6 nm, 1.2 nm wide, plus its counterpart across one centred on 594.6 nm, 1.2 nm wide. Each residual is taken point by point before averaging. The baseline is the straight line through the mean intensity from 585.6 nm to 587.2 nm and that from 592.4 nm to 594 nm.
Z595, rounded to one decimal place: -1.0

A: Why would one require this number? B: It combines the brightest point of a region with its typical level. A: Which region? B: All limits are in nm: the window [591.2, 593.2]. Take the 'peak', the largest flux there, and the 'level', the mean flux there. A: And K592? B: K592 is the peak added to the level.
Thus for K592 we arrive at 19.5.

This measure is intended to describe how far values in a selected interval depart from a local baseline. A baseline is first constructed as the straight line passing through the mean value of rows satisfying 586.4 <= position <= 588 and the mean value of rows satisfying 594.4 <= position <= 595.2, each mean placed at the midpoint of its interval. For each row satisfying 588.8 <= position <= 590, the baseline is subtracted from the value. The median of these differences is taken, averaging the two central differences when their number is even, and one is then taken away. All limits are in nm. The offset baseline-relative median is -2.6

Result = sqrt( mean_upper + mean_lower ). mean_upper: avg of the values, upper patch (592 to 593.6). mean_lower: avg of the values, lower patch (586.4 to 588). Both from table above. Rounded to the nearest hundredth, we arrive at 4.39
